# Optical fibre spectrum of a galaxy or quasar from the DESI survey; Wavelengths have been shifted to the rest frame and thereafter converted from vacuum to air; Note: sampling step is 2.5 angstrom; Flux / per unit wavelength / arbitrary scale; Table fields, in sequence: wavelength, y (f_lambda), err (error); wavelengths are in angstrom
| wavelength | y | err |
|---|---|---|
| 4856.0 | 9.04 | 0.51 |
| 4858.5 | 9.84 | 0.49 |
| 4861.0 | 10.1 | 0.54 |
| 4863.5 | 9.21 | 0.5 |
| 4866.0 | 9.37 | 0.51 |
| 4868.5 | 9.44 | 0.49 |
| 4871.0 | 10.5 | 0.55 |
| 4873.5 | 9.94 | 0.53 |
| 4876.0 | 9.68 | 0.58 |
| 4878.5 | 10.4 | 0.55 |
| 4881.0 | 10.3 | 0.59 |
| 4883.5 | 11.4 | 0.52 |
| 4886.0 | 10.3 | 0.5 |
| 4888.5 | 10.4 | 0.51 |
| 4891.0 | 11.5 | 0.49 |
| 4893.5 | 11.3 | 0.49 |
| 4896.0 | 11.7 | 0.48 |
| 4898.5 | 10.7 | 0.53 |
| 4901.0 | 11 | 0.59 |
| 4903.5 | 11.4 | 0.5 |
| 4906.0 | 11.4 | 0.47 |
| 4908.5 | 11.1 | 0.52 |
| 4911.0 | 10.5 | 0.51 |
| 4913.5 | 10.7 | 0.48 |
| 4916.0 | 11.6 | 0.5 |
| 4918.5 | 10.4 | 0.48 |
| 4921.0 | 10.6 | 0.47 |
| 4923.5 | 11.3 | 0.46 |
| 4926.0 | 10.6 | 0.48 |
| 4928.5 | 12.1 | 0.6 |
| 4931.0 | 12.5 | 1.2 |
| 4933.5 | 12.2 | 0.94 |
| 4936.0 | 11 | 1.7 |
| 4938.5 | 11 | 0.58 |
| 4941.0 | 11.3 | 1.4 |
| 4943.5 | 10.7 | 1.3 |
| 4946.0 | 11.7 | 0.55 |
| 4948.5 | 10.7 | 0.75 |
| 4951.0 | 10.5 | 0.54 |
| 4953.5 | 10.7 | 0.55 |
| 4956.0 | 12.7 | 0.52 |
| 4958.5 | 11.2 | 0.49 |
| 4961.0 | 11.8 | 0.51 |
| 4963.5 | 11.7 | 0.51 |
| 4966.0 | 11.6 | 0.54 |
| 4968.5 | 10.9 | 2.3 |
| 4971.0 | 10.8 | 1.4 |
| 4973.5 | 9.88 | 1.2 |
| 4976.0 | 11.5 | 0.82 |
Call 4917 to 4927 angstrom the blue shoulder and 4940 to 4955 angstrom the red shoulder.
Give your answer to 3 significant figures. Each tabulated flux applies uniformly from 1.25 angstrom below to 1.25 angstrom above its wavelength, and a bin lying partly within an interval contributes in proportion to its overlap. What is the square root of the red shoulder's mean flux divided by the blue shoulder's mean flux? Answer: 1.01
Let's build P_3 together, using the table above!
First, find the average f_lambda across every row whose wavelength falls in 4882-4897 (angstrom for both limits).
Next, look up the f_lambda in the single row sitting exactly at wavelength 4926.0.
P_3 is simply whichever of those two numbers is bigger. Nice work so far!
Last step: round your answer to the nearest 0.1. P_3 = 11.1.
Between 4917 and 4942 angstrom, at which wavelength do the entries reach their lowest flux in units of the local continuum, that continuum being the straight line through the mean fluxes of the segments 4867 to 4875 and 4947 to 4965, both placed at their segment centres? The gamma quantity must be 4918.5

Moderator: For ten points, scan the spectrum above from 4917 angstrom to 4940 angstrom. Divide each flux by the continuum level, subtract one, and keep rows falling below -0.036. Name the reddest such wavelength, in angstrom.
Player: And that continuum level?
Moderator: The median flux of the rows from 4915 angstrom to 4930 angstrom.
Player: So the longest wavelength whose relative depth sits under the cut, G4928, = 4918.5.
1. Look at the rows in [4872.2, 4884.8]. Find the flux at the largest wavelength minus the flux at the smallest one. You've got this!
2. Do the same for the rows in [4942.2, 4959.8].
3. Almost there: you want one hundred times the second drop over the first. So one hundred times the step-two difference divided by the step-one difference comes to 34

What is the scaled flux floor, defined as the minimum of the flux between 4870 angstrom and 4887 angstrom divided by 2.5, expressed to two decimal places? 3.87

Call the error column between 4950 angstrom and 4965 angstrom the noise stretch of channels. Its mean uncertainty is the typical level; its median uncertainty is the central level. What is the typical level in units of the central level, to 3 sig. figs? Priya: 1.01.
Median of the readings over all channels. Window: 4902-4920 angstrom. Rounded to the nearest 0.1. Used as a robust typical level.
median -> 11.1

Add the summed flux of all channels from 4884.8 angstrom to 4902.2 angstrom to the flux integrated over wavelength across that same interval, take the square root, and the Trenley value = 16.4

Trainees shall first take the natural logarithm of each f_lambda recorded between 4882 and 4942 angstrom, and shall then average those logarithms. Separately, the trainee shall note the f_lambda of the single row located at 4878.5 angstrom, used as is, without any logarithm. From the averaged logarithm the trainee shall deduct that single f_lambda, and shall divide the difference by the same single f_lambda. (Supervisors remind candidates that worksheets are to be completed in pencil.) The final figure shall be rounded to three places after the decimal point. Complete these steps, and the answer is -0.768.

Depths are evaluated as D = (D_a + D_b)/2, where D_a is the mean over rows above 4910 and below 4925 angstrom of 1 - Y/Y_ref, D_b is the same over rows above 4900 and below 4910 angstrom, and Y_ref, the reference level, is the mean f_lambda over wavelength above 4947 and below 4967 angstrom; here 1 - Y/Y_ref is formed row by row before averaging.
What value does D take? 0.029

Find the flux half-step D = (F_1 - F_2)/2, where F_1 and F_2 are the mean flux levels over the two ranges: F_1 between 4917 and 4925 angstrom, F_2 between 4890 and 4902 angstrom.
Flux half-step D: -0.2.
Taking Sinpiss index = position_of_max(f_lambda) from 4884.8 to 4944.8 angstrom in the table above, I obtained 4931.0 angstrom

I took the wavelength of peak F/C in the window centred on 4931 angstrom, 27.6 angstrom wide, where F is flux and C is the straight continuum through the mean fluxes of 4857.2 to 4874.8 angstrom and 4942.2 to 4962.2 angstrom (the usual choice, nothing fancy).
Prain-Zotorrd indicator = 4931.0 angstrom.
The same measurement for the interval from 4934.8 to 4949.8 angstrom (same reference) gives 4946.0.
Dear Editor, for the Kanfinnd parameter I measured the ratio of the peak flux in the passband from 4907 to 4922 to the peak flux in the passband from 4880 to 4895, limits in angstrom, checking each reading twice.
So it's 1.01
